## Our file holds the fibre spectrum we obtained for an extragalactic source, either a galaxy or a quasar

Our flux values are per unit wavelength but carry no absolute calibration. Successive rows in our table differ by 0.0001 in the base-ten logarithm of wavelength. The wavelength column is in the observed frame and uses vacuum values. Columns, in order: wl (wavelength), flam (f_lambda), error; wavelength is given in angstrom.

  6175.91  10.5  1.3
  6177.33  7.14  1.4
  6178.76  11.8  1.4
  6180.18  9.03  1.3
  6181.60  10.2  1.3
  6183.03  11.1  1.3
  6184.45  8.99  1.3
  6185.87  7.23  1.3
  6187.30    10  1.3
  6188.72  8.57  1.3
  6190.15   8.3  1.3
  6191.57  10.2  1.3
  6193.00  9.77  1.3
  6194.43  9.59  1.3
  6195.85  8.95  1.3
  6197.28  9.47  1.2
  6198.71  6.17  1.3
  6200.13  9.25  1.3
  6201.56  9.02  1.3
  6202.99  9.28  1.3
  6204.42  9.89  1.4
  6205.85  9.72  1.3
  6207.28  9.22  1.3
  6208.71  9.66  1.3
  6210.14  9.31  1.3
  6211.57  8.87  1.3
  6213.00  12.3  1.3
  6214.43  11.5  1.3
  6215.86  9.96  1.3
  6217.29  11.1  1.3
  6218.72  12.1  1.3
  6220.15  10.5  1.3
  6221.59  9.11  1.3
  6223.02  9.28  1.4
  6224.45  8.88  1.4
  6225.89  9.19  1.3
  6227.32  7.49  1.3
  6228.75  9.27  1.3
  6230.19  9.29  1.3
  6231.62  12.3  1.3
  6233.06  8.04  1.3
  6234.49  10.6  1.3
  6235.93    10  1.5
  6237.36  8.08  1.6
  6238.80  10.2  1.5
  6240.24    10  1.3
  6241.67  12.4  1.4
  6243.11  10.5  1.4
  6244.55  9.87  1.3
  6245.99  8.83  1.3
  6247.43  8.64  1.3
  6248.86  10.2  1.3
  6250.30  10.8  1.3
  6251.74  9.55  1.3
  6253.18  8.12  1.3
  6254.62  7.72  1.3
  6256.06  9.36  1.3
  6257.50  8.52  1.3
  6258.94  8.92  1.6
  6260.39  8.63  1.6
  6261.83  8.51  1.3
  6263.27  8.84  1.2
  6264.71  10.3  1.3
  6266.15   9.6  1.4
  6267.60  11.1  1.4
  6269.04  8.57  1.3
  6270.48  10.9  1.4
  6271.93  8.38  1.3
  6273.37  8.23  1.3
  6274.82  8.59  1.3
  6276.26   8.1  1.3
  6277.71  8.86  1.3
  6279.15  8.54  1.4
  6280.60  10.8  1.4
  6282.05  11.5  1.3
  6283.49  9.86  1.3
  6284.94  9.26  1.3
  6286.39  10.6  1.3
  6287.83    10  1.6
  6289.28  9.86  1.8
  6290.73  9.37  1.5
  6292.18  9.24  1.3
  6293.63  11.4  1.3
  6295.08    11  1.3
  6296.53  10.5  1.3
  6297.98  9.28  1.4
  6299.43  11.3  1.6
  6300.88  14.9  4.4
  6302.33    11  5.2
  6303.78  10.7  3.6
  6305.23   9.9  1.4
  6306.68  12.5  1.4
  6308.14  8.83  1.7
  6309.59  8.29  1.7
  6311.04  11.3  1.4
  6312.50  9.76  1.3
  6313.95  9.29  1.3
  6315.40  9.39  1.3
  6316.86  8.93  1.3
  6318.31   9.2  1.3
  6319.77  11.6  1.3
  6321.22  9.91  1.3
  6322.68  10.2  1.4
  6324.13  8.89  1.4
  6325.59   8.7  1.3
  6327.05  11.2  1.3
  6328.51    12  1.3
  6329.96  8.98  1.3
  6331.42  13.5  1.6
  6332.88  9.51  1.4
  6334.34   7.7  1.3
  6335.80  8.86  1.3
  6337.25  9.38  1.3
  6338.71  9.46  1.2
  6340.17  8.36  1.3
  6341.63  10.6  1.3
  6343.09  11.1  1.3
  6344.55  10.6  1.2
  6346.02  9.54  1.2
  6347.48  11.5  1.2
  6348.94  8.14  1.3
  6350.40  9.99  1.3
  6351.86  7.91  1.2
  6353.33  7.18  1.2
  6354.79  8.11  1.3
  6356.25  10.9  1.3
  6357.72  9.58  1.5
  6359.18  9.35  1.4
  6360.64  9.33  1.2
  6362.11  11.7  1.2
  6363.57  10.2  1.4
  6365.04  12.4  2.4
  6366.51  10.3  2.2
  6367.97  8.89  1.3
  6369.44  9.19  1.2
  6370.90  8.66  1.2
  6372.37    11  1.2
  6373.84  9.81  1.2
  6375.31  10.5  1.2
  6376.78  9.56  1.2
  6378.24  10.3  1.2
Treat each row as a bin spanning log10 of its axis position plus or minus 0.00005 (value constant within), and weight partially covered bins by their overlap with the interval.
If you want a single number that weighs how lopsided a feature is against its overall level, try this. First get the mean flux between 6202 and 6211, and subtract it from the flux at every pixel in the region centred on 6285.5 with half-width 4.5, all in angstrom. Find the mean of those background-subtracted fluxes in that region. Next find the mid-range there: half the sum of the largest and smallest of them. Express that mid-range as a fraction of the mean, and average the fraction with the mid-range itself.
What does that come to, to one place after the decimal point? 1.1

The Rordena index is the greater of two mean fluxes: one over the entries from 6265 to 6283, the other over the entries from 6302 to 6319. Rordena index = 9.9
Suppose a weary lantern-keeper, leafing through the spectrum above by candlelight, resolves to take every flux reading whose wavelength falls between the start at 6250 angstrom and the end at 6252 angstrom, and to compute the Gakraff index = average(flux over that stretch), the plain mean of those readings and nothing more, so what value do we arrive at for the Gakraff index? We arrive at 10.18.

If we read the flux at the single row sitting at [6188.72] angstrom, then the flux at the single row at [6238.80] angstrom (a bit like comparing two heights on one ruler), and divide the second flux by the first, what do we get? 1.19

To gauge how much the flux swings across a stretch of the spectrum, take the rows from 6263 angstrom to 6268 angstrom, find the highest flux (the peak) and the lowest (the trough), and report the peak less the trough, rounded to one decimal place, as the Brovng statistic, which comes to 2.3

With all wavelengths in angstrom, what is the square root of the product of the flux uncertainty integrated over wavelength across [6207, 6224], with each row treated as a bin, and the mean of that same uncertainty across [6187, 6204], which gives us 5.4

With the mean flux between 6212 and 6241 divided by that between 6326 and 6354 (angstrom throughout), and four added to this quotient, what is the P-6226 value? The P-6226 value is 5.02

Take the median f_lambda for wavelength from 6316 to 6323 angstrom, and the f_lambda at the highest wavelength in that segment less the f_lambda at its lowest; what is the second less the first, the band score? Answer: -8.6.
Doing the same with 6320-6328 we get -8.6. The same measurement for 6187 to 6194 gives -10.0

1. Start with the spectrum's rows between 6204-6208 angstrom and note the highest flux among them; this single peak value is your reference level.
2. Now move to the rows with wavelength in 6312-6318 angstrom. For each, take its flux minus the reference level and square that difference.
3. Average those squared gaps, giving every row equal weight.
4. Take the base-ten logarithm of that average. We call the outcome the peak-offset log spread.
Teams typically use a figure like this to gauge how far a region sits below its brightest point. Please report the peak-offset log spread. -0.4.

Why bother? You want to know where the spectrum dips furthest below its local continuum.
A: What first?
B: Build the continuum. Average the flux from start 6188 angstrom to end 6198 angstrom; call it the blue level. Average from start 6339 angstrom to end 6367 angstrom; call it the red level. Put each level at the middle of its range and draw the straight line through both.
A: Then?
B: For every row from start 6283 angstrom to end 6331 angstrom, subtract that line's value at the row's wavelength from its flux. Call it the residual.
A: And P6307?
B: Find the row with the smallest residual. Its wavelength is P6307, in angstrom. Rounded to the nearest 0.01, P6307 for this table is 6309.59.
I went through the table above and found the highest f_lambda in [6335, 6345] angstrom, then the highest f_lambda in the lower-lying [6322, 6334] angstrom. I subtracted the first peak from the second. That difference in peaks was 2.4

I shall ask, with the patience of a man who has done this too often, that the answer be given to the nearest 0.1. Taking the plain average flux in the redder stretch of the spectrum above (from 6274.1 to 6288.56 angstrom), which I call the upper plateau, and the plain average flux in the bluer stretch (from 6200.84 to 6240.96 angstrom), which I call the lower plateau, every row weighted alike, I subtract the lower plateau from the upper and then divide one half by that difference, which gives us -2.8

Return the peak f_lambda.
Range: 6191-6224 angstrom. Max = 12.3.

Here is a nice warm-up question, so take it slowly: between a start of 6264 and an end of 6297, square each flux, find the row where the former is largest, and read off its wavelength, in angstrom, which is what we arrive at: 6282.05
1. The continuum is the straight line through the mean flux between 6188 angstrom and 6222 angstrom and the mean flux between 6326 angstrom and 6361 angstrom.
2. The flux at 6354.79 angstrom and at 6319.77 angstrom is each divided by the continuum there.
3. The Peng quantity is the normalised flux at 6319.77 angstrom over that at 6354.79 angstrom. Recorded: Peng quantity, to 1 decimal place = 1.4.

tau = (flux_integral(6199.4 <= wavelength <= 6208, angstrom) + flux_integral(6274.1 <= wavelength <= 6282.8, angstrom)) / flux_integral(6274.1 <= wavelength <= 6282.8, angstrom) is 1.99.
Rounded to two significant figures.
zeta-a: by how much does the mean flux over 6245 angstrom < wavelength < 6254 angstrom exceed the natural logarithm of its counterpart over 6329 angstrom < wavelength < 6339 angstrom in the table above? 7.1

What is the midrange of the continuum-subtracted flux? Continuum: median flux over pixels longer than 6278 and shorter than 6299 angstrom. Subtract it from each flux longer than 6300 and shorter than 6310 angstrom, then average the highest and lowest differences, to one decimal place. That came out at 1.7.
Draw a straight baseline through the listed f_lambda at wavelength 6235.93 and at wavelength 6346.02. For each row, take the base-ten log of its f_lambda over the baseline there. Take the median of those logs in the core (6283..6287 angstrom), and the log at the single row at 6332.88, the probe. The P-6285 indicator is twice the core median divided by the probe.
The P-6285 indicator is -1.3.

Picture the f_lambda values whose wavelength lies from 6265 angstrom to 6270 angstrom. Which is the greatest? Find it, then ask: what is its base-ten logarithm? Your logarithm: 1.05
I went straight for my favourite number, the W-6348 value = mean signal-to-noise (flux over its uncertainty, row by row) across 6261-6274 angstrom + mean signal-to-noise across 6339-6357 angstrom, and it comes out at 14.64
